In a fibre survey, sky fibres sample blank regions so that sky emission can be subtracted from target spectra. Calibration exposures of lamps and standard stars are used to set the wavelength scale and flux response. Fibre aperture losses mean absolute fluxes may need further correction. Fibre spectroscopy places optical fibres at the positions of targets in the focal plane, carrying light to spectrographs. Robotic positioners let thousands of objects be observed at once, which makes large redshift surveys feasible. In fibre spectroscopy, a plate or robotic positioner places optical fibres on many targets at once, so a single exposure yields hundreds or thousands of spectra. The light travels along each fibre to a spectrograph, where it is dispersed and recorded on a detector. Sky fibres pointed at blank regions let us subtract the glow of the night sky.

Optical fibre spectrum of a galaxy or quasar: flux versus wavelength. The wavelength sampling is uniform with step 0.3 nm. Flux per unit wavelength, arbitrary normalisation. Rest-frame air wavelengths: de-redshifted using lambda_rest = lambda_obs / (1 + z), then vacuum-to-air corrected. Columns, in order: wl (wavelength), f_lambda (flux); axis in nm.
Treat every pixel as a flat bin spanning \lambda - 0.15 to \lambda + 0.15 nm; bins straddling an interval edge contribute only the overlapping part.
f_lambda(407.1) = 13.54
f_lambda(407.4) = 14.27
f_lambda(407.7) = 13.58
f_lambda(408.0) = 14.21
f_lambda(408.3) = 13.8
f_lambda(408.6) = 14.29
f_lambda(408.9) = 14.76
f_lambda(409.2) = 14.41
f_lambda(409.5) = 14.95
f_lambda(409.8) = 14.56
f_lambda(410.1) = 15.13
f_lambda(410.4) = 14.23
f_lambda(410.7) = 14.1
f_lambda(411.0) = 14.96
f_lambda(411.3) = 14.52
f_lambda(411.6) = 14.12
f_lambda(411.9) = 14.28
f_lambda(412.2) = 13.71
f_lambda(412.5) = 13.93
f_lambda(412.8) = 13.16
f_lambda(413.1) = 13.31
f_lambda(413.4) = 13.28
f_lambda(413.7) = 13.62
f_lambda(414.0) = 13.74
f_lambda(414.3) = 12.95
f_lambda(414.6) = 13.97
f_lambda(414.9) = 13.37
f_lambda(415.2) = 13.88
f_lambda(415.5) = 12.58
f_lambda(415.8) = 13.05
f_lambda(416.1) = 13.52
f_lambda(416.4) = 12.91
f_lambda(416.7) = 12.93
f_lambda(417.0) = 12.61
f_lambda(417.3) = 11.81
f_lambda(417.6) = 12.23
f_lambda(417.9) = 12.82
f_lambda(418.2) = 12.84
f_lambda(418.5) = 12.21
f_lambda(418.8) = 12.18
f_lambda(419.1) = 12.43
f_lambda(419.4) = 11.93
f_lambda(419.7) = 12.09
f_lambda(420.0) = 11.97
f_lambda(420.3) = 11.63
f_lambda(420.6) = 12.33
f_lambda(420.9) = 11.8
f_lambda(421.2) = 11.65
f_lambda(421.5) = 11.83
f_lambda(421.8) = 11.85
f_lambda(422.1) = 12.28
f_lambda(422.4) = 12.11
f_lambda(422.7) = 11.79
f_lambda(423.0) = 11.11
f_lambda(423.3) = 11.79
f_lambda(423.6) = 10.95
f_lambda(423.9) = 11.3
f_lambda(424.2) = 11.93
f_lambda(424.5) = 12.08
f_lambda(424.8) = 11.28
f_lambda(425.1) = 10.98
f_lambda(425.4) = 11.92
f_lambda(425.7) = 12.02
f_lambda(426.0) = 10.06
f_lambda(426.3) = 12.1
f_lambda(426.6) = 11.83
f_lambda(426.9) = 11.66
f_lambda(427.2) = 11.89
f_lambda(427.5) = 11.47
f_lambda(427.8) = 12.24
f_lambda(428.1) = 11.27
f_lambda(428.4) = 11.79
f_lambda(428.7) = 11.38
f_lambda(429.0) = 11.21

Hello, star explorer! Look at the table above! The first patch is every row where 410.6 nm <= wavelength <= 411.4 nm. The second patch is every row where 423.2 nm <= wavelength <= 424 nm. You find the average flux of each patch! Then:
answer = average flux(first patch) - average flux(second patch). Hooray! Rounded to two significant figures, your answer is 3.2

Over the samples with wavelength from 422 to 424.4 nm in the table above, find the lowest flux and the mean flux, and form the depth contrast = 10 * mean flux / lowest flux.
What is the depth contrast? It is 10.6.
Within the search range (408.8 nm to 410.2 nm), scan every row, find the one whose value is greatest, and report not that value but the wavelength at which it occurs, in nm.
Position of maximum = 410.1 nm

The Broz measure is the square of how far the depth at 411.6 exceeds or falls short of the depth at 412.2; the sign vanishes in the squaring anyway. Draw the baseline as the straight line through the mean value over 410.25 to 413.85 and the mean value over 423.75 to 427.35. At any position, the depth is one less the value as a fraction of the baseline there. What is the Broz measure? 0.000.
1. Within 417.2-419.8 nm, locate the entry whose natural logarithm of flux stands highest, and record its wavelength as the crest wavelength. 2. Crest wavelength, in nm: 418.2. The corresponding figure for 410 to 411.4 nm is 410.1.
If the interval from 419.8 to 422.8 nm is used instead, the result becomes 420.6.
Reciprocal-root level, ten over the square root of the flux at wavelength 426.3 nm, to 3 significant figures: 2.87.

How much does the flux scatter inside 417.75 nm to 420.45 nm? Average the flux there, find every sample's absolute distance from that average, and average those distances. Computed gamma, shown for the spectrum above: 0.31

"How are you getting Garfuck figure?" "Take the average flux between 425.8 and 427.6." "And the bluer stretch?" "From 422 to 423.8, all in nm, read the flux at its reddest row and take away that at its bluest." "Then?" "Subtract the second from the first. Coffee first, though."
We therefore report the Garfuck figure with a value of 12.8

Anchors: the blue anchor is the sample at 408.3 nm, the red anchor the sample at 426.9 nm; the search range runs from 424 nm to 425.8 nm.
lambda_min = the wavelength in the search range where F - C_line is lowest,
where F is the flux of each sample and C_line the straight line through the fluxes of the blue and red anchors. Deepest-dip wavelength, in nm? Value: 425.1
